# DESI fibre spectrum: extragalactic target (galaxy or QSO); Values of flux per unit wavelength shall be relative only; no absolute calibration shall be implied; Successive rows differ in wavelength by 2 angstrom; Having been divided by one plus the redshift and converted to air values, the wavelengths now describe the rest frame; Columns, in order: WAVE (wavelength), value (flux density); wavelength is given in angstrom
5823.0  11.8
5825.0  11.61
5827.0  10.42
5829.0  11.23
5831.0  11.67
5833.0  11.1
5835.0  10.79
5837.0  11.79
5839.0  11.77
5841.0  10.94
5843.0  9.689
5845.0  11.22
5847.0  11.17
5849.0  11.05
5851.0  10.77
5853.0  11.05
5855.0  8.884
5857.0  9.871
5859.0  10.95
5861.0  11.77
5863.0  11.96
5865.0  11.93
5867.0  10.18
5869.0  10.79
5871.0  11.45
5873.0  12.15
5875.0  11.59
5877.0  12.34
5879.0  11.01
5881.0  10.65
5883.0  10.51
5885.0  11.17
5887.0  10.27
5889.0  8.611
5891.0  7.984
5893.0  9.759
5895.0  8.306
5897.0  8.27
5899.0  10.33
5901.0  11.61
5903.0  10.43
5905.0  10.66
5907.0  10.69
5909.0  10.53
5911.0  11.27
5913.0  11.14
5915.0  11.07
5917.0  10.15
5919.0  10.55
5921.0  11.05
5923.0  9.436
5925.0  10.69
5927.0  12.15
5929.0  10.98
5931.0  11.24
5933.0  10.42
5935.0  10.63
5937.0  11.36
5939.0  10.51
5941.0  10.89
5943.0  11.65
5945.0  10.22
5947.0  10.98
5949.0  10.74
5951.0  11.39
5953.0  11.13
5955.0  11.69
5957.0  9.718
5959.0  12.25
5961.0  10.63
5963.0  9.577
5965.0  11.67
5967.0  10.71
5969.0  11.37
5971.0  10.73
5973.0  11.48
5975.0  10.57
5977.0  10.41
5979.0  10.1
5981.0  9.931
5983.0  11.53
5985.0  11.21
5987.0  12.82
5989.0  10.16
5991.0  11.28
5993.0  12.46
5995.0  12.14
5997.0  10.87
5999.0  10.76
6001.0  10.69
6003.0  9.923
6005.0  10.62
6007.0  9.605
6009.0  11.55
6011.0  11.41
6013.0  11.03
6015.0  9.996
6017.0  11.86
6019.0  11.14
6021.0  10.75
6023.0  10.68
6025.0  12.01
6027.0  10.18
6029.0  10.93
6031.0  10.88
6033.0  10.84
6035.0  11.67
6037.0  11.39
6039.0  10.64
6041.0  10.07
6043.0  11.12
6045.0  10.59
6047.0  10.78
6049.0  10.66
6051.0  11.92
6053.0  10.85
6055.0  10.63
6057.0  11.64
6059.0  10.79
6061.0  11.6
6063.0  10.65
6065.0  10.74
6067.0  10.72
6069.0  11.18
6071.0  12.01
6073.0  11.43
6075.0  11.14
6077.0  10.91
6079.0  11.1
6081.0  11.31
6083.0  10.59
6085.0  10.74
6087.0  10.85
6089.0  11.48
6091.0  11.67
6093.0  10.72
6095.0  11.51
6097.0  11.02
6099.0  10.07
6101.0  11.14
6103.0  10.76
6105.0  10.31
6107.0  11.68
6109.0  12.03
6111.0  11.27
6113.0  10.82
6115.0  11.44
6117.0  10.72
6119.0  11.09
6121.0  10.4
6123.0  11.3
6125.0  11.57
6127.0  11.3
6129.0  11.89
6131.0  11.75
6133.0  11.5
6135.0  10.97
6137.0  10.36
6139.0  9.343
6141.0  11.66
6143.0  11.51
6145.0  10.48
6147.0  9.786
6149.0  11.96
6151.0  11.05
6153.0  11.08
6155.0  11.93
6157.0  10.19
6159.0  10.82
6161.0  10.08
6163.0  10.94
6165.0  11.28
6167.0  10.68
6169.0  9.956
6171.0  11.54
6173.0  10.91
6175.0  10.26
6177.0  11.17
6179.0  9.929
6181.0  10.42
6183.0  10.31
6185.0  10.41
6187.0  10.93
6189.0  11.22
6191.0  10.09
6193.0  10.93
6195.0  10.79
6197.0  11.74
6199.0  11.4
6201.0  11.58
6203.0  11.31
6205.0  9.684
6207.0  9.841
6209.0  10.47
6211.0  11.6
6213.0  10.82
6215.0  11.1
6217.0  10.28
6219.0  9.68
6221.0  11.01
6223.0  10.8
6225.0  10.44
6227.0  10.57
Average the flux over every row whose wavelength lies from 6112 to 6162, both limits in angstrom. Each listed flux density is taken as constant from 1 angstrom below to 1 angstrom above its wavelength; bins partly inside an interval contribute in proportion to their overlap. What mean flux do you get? 11.0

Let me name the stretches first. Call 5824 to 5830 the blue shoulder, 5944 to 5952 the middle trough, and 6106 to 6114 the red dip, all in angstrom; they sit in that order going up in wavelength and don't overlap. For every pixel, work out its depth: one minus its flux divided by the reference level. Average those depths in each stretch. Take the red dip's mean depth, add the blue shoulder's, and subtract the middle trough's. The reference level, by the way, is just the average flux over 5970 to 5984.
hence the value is -0.10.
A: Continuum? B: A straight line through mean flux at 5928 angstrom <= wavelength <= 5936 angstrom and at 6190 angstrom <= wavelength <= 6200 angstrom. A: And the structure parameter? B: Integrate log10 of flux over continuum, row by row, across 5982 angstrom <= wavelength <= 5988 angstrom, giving 0.23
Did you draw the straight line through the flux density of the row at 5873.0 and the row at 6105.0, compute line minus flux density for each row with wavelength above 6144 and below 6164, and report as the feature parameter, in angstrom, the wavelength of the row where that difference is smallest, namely 6155.0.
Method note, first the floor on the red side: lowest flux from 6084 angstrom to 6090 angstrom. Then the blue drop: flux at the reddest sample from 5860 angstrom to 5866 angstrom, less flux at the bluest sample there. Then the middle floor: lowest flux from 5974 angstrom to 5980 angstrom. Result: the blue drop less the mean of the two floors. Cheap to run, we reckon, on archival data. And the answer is -10.3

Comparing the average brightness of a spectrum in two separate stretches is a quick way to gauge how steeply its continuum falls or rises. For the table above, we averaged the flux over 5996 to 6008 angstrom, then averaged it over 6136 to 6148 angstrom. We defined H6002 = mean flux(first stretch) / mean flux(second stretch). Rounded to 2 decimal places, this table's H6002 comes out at 0.99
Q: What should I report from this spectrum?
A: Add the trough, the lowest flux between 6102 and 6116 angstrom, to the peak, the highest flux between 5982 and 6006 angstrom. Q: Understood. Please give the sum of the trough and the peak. 23.1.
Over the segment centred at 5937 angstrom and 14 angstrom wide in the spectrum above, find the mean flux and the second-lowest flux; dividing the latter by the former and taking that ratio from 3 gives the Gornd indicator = 2.04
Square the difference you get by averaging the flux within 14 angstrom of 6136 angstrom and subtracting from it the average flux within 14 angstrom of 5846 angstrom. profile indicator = 0.10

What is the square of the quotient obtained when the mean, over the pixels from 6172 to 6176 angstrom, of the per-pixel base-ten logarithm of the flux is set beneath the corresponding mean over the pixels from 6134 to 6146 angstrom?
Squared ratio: 1.01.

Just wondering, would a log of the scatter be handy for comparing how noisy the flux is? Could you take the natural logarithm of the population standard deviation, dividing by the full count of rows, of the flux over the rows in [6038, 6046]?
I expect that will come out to -1.0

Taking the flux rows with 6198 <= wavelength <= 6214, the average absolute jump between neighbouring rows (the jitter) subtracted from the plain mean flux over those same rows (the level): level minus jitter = 10.2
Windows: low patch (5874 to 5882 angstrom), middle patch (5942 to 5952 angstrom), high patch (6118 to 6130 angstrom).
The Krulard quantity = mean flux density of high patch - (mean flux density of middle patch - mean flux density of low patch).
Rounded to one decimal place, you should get 11.7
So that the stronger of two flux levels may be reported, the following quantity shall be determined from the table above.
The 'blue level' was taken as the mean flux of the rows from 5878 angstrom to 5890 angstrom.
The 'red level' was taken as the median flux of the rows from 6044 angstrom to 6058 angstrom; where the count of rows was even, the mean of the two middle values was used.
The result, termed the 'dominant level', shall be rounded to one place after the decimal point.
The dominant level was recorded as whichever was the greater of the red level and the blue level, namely 10.8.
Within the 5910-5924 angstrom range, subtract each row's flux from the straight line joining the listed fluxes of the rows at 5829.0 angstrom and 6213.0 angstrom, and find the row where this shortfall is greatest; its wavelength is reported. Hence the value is 5923.0 angstrom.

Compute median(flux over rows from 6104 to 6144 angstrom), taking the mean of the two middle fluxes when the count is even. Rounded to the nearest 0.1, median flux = 11.3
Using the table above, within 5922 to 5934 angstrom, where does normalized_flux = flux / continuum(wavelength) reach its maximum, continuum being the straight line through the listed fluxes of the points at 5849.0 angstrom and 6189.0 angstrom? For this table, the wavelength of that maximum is 5927.0 angstrom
